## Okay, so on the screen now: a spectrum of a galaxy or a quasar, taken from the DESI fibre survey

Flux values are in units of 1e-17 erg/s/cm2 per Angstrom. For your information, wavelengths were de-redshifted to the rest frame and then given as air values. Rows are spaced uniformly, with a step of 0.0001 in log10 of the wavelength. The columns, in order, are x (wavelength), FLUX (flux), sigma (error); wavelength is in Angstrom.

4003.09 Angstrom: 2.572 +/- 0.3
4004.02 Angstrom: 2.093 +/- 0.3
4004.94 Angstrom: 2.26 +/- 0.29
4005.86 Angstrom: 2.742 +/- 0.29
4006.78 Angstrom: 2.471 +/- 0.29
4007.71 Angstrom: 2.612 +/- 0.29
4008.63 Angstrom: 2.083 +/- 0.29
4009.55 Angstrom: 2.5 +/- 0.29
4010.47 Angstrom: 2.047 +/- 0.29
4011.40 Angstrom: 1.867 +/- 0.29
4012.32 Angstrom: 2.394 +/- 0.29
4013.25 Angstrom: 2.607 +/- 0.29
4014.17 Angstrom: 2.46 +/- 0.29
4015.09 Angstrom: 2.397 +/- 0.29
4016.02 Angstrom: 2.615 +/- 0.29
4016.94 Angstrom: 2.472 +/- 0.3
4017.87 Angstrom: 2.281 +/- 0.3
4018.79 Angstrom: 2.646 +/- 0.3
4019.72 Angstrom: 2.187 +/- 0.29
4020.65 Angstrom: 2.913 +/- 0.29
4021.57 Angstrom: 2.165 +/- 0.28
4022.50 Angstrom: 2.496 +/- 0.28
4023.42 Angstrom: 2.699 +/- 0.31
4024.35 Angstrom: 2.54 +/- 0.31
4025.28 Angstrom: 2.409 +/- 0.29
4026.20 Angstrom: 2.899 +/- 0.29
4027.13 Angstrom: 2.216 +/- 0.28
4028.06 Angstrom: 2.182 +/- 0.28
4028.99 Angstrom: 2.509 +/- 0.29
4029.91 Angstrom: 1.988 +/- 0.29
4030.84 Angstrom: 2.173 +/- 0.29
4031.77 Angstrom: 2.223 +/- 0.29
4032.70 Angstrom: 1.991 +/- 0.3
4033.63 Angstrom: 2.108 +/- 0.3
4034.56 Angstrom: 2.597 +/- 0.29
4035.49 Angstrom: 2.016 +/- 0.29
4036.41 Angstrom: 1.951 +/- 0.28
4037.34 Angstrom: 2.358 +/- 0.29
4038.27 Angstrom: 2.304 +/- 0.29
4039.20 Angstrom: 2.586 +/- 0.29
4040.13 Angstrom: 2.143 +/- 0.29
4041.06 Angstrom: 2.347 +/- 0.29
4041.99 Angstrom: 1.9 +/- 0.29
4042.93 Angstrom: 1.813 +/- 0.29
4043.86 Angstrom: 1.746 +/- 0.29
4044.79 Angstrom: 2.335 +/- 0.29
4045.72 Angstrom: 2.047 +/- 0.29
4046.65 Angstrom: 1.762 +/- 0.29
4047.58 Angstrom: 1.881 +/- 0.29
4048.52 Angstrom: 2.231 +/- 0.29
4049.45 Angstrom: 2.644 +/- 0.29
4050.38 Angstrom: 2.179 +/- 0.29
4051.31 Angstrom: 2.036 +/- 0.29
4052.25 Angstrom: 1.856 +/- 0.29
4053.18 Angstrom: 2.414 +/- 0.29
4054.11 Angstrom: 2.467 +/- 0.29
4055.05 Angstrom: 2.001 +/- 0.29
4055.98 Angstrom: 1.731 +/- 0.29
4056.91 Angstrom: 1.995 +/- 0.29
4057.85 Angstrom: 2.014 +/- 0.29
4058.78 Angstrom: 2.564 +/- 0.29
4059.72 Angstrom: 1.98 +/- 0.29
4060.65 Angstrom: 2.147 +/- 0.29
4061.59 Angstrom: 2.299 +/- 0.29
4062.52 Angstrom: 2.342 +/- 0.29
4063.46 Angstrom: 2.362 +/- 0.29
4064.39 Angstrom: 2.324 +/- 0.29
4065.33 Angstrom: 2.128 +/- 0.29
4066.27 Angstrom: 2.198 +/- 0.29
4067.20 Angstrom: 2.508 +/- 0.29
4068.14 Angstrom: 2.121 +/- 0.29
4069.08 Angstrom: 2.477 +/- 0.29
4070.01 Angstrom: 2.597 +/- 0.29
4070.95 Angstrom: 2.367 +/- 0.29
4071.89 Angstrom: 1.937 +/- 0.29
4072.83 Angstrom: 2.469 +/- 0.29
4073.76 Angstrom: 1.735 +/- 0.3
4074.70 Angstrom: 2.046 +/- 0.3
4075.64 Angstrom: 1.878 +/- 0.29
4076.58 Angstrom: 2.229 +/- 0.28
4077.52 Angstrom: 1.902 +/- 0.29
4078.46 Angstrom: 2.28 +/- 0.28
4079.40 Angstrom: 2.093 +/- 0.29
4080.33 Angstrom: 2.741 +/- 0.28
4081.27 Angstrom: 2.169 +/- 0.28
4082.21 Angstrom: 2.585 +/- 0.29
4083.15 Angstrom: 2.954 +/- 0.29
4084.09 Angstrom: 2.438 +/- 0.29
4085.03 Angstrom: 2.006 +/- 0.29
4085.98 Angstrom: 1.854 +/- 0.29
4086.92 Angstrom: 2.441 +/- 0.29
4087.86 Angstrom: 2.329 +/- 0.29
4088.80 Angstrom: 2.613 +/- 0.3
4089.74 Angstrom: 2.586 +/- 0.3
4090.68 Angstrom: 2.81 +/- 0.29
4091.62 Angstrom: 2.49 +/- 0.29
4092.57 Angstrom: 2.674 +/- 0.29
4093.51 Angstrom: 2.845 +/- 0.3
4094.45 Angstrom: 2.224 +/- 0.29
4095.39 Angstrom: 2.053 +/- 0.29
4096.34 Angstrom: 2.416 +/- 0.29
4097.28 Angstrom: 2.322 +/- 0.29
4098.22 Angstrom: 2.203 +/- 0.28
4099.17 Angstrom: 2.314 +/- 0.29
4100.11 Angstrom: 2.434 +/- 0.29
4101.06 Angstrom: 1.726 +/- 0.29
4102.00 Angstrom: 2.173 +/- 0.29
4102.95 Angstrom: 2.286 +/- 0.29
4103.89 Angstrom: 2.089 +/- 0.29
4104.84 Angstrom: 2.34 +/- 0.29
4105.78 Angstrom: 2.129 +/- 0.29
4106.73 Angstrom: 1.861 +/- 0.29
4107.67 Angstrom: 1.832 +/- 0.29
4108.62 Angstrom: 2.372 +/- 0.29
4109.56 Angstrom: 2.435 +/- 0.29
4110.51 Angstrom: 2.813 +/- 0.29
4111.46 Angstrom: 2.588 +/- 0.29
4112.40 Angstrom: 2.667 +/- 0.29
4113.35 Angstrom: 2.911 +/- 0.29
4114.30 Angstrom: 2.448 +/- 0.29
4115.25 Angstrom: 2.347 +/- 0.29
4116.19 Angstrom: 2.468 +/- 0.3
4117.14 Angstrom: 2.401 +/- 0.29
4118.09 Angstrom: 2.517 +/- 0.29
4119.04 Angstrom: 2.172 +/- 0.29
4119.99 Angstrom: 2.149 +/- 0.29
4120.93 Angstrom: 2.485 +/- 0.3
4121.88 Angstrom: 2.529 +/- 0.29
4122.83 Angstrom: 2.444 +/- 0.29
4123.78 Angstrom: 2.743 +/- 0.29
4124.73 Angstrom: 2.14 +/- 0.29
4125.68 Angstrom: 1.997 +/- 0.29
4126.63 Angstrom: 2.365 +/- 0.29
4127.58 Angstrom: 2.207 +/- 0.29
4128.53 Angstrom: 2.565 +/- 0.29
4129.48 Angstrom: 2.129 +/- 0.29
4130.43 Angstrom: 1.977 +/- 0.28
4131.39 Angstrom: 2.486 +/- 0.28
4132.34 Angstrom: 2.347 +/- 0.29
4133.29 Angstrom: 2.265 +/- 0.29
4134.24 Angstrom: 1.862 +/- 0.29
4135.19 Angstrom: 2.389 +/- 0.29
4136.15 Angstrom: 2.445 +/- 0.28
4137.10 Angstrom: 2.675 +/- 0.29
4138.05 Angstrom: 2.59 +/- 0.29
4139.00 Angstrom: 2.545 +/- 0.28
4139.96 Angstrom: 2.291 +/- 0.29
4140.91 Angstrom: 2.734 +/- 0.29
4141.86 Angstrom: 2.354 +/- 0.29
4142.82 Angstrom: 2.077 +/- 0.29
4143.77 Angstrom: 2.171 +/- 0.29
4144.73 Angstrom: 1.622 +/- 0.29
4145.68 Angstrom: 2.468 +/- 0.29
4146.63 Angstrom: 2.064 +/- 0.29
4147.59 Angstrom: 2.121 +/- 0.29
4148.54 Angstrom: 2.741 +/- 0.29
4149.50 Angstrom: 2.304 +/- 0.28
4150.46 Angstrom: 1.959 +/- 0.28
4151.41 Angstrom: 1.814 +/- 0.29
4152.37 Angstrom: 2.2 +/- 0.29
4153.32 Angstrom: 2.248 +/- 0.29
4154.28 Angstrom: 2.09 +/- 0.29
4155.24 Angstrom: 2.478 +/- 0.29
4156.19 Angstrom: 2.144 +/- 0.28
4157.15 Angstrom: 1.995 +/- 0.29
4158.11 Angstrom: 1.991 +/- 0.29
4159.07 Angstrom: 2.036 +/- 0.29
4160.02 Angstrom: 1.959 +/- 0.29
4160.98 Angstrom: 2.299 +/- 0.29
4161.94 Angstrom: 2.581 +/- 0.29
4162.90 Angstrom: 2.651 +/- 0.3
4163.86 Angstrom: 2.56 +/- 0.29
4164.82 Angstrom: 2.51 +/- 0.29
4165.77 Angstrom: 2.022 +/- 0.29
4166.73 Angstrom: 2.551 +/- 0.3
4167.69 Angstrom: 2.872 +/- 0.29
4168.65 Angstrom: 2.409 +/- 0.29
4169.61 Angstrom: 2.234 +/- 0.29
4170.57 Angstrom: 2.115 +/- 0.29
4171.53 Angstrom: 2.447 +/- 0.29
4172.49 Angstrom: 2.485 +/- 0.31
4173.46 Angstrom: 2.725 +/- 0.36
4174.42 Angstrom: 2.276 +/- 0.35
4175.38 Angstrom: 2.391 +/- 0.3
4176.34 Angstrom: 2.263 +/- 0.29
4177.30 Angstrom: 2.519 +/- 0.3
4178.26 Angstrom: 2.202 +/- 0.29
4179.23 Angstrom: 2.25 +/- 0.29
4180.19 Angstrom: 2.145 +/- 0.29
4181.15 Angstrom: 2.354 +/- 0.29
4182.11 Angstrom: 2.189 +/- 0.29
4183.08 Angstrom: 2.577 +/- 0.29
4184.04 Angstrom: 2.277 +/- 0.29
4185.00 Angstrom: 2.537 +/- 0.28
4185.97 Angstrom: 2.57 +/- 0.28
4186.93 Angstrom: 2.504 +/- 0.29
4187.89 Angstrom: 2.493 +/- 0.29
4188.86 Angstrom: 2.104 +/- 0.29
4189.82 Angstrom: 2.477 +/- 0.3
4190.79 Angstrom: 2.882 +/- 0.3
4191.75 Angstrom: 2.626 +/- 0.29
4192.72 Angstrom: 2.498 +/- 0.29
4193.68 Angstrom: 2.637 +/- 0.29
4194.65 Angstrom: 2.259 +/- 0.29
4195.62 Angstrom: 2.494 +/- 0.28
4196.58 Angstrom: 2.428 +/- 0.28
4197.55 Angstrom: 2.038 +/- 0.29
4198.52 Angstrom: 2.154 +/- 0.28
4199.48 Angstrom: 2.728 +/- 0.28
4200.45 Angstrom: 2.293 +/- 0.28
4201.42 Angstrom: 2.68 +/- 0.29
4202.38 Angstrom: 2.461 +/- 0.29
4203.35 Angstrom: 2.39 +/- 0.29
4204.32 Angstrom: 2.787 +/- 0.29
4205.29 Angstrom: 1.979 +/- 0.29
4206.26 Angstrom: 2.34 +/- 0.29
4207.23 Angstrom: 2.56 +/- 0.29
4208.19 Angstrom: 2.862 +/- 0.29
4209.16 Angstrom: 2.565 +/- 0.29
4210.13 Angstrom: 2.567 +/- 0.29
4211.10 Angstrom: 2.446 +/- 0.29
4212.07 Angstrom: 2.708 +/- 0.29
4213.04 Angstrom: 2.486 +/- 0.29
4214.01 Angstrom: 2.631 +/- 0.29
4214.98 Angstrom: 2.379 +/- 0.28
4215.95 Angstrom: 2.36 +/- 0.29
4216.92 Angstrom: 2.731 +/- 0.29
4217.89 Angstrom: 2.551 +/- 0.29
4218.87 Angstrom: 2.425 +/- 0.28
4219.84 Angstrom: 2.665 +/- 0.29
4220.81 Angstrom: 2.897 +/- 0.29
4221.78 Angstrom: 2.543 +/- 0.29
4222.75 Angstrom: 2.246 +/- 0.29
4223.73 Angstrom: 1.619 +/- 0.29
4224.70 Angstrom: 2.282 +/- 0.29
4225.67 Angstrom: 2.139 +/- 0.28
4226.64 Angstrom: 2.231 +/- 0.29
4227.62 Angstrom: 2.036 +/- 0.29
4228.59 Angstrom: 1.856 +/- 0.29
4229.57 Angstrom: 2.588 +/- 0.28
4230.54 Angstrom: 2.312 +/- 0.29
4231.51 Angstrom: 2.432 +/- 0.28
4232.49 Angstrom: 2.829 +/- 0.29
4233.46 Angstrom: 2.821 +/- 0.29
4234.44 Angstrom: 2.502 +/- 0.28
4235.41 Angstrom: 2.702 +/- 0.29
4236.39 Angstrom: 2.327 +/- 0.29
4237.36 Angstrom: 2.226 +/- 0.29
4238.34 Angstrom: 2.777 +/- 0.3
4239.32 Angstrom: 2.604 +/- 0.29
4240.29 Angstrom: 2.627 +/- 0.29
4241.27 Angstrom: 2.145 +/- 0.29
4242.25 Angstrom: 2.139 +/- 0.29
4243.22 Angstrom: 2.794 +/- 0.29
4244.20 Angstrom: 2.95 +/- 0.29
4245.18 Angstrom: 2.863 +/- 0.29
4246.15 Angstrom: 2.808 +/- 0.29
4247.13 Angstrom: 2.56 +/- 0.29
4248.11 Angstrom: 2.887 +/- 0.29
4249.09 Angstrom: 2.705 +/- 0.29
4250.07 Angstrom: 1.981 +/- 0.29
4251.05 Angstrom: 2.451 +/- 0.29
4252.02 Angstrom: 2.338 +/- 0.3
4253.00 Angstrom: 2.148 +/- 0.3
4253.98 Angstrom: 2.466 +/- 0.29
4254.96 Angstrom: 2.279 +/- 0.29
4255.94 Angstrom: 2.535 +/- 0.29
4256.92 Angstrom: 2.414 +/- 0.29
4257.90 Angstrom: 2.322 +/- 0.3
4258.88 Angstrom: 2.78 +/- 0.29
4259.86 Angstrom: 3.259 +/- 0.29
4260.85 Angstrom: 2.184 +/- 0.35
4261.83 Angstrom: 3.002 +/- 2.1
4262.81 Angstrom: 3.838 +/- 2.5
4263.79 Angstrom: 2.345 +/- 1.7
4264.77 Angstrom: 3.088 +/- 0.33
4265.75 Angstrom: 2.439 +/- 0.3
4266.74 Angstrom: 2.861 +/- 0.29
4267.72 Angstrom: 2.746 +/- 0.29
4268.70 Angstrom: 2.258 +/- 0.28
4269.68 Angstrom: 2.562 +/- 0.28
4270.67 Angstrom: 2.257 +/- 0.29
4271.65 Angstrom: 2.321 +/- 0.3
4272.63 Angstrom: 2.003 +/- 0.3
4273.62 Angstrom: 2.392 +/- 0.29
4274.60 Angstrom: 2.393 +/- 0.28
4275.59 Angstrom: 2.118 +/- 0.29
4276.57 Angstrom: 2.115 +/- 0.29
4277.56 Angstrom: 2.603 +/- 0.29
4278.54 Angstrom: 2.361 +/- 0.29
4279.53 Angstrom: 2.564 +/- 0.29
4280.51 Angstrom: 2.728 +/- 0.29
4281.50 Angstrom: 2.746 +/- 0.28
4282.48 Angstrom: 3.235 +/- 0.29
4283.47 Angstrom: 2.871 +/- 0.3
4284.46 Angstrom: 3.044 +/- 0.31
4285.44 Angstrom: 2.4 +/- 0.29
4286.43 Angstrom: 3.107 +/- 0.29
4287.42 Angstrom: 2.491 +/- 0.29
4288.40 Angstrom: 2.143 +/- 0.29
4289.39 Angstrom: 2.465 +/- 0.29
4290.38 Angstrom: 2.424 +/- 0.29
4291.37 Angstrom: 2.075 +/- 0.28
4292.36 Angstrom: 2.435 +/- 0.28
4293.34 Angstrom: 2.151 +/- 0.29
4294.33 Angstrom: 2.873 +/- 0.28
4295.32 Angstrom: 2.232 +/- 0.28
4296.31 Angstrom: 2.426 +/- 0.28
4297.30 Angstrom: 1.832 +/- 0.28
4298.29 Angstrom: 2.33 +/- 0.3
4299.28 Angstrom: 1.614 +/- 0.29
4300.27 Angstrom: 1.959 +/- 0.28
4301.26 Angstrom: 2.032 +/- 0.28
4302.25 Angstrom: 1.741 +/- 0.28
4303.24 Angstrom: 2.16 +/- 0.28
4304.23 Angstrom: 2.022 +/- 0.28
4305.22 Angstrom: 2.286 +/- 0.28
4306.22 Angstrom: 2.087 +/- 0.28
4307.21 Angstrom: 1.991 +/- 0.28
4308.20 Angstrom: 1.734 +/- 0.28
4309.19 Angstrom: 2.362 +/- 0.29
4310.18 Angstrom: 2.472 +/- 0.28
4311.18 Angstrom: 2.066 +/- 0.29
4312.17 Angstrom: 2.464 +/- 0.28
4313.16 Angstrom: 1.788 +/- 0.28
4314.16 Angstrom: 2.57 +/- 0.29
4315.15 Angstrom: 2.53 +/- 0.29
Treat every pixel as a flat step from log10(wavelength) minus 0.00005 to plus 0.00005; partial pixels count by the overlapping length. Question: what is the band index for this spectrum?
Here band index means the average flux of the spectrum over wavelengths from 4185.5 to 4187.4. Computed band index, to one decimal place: 2.5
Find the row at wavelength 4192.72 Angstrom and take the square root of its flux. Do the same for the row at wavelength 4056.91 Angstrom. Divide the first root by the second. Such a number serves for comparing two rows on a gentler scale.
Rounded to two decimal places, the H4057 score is 1.12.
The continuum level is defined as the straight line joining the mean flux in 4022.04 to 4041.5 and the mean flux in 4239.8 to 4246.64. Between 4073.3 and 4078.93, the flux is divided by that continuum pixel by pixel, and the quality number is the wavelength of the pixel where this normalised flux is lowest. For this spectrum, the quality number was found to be 4073.76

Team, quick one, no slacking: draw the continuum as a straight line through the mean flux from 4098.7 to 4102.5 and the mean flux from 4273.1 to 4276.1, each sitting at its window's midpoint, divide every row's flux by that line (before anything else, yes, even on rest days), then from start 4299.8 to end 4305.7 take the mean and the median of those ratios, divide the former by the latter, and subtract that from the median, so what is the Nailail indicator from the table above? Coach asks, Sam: -0.13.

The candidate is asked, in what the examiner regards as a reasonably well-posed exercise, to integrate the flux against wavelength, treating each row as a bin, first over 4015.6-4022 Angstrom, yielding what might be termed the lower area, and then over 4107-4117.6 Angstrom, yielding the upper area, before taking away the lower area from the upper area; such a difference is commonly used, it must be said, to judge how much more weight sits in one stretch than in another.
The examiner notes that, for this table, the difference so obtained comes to 10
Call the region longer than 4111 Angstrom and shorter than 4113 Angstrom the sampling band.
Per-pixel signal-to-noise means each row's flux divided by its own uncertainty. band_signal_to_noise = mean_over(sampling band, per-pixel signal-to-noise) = 9.1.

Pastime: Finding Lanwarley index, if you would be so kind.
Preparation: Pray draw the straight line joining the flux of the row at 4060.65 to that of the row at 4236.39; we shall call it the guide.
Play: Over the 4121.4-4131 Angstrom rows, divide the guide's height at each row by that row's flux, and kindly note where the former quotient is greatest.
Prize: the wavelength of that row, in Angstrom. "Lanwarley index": 4130.43 Angstrom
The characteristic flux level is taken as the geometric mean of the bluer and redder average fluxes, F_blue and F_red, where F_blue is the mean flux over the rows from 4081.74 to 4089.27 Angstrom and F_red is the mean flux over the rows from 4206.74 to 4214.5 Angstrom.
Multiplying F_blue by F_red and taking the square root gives 2.50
